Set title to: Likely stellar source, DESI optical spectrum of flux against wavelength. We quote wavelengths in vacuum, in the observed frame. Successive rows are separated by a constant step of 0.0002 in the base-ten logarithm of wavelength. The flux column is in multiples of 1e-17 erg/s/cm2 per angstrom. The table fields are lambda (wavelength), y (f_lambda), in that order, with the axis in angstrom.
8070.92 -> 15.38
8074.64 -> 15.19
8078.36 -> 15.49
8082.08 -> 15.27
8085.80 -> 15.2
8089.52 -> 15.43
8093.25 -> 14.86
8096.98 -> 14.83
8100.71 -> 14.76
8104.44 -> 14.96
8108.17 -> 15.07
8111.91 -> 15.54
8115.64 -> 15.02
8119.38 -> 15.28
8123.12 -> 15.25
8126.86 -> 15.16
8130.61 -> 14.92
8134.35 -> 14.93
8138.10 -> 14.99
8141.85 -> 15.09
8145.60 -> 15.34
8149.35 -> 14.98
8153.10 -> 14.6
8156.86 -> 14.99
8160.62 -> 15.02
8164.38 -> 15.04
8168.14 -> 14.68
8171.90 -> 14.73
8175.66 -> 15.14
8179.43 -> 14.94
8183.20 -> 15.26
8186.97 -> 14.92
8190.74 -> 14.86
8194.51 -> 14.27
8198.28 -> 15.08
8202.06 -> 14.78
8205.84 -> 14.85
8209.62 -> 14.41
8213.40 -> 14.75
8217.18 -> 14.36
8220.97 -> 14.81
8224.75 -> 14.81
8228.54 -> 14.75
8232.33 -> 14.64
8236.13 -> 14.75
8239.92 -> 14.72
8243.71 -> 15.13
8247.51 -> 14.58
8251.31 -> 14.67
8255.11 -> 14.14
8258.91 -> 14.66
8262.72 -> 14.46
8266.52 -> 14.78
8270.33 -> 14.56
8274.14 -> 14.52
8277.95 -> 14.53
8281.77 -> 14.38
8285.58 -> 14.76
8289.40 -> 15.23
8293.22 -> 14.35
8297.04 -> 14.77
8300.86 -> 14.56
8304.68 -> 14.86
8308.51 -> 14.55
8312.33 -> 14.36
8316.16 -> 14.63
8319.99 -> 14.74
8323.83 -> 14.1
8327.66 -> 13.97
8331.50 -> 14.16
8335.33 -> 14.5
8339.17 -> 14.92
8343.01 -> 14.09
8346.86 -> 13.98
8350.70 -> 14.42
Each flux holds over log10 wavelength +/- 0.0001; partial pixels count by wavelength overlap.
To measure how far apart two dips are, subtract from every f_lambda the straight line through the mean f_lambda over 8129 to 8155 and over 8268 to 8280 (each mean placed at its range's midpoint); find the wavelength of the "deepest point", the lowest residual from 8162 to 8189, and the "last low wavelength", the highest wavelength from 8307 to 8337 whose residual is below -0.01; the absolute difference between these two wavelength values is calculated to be 163.4 angstrom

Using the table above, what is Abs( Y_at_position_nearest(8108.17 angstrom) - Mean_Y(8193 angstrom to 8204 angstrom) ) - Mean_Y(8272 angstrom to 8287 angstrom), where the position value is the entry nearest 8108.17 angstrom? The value -14.19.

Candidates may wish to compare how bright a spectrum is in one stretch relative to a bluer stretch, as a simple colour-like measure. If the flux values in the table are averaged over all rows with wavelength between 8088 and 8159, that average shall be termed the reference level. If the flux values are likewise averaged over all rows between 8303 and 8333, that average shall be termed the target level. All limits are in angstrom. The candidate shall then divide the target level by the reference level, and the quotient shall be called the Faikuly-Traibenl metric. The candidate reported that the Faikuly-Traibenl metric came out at 0.958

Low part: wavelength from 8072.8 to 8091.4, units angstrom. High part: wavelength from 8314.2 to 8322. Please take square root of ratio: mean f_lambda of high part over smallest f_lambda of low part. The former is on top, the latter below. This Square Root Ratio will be 0.98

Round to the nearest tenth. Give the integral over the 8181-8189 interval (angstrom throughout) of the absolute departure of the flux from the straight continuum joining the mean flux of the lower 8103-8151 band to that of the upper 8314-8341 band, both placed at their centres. 1.3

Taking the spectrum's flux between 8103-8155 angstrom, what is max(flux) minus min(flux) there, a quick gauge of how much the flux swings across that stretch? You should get 0.94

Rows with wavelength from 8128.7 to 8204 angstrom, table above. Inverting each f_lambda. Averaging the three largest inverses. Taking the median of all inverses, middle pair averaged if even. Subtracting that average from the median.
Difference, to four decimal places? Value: -0.0021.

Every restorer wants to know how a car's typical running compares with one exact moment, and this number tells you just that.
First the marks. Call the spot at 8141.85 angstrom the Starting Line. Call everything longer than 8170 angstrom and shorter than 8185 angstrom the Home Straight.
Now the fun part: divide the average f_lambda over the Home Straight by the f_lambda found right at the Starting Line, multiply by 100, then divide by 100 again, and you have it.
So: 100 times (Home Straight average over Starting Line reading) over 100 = 1.00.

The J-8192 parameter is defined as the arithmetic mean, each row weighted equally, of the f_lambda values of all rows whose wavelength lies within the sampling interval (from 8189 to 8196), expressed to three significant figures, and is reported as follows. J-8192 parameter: 14.6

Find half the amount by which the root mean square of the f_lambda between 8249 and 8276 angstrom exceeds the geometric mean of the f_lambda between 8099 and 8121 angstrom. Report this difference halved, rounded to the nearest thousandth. -0.280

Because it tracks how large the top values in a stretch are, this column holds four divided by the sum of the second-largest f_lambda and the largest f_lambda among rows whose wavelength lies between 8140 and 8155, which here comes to 0.131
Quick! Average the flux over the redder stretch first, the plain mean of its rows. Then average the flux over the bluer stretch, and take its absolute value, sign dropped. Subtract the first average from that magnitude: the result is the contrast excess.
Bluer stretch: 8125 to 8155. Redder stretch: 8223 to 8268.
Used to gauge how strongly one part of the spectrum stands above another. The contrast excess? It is 0.33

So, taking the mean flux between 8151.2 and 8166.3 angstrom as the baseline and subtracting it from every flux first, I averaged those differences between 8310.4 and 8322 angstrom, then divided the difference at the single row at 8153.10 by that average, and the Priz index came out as 0.9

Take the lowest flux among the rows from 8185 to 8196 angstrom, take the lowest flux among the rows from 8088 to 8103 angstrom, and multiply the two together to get 211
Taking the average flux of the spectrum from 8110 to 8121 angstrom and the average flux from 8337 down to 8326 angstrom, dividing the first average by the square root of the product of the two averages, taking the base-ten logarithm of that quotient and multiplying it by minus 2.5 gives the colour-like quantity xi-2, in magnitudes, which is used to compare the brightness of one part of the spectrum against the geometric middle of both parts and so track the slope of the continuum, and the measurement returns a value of -0.039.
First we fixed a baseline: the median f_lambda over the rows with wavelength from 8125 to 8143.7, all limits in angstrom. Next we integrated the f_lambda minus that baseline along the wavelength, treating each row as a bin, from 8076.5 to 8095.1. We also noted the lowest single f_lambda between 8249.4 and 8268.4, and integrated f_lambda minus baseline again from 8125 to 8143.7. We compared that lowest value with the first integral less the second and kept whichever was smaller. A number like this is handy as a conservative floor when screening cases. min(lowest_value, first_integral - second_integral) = 4.3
